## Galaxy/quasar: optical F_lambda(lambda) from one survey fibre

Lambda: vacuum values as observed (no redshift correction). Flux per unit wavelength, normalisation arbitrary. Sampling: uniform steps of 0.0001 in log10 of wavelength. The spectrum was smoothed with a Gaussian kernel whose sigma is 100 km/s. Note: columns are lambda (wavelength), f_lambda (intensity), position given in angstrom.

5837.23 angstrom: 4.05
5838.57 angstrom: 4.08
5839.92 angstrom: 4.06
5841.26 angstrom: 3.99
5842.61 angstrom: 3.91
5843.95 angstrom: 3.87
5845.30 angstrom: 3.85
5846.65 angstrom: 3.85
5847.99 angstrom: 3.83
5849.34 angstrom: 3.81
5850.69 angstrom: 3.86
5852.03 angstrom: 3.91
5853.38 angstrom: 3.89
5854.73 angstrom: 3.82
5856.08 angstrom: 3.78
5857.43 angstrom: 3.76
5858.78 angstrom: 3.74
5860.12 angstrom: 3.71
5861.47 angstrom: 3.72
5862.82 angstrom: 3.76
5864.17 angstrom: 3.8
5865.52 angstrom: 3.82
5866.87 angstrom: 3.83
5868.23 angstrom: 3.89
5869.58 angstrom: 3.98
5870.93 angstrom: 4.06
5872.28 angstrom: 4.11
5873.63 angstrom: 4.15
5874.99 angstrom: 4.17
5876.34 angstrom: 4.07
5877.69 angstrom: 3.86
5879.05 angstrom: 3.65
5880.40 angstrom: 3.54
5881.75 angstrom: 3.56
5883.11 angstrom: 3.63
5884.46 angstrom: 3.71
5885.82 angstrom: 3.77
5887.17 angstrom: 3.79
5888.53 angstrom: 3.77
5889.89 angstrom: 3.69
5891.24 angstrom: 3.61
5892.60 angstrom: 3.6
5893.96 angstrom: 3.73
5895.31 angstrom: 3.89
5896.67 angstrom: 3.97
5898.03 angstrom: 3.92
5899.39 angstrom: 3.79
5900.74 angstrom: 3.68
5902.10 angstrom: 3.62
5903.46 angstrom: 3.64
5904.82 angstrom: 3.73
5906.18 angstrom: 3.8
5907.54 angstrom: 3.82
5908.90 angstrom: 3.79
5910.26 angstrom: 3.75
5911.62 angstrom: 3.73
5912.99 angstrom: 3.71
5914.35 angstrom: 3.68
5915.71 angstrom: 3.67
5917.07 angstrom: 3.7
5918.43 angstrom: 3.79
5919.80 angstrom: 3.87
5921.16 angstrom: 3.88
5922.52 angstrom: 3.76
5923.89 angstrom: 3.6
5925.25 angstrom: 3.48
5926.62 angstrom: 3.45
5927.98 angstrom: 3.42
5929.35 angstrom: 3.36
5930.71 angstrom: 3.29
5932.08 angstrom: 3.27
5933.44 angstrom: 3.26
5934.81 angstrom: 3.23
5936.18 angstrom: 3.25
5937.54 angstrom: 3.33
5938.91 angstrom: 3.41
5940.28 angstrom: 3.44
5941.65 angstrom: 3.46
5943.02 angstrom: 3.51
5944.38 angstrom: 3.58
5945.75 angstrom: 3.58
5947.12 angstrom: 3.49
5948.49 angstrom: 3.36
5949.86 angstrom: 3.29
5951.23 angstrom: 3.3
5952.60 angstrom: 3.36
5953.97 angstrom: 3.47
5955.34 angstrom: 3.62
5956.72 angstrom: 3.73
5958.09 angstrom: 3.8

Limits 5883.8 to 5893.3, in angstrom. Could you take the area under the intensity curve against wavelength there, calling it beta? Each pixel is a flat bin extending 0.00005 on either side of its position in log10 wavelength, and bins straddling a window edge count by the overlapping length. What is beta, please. 35.2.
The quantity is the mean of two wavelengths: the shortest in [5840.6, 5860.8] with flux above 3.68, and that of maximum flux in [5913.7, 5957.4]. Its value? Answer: 5881.2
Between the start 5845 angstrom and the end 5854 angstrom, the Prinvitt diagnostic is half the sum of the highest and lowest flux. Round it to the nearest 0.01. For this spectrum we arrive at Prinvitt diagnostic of 3.86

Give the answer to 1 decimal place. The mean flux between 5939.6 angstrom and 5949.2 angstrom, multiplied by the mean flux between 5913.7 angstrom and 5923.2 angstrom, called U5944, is 13.1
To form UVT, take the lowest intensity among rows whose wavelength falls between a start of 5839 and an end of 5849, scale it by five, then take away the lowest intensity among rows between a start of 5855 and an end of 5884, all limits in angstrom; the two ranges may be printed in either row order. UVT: 15.6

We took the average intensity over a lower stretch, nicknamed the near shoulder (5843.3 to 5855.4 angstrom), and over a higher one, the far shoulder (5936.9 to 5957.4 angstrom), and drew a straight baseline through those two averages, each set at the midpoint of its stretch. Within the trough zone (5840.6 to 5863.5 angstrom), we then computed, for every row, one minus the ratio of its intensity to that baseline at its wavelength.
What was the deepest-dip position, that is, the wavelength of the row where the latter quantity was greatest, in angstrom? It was 5860.12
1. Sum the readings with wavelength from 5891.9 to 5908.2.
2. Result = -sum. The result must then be -45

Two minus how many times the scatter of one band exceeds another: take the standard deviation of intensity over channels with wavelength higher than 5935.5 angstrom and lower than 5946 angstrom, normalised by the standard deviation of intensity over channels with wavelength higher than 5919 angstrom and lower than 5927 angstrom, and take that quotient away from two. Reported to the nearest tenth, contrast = 1.4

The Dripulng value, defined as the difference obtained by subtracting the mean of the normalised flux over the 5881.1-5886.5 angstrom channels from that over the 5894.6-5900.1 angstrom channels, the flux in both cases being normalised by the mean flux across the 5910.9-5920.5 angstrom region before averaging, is 0.06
